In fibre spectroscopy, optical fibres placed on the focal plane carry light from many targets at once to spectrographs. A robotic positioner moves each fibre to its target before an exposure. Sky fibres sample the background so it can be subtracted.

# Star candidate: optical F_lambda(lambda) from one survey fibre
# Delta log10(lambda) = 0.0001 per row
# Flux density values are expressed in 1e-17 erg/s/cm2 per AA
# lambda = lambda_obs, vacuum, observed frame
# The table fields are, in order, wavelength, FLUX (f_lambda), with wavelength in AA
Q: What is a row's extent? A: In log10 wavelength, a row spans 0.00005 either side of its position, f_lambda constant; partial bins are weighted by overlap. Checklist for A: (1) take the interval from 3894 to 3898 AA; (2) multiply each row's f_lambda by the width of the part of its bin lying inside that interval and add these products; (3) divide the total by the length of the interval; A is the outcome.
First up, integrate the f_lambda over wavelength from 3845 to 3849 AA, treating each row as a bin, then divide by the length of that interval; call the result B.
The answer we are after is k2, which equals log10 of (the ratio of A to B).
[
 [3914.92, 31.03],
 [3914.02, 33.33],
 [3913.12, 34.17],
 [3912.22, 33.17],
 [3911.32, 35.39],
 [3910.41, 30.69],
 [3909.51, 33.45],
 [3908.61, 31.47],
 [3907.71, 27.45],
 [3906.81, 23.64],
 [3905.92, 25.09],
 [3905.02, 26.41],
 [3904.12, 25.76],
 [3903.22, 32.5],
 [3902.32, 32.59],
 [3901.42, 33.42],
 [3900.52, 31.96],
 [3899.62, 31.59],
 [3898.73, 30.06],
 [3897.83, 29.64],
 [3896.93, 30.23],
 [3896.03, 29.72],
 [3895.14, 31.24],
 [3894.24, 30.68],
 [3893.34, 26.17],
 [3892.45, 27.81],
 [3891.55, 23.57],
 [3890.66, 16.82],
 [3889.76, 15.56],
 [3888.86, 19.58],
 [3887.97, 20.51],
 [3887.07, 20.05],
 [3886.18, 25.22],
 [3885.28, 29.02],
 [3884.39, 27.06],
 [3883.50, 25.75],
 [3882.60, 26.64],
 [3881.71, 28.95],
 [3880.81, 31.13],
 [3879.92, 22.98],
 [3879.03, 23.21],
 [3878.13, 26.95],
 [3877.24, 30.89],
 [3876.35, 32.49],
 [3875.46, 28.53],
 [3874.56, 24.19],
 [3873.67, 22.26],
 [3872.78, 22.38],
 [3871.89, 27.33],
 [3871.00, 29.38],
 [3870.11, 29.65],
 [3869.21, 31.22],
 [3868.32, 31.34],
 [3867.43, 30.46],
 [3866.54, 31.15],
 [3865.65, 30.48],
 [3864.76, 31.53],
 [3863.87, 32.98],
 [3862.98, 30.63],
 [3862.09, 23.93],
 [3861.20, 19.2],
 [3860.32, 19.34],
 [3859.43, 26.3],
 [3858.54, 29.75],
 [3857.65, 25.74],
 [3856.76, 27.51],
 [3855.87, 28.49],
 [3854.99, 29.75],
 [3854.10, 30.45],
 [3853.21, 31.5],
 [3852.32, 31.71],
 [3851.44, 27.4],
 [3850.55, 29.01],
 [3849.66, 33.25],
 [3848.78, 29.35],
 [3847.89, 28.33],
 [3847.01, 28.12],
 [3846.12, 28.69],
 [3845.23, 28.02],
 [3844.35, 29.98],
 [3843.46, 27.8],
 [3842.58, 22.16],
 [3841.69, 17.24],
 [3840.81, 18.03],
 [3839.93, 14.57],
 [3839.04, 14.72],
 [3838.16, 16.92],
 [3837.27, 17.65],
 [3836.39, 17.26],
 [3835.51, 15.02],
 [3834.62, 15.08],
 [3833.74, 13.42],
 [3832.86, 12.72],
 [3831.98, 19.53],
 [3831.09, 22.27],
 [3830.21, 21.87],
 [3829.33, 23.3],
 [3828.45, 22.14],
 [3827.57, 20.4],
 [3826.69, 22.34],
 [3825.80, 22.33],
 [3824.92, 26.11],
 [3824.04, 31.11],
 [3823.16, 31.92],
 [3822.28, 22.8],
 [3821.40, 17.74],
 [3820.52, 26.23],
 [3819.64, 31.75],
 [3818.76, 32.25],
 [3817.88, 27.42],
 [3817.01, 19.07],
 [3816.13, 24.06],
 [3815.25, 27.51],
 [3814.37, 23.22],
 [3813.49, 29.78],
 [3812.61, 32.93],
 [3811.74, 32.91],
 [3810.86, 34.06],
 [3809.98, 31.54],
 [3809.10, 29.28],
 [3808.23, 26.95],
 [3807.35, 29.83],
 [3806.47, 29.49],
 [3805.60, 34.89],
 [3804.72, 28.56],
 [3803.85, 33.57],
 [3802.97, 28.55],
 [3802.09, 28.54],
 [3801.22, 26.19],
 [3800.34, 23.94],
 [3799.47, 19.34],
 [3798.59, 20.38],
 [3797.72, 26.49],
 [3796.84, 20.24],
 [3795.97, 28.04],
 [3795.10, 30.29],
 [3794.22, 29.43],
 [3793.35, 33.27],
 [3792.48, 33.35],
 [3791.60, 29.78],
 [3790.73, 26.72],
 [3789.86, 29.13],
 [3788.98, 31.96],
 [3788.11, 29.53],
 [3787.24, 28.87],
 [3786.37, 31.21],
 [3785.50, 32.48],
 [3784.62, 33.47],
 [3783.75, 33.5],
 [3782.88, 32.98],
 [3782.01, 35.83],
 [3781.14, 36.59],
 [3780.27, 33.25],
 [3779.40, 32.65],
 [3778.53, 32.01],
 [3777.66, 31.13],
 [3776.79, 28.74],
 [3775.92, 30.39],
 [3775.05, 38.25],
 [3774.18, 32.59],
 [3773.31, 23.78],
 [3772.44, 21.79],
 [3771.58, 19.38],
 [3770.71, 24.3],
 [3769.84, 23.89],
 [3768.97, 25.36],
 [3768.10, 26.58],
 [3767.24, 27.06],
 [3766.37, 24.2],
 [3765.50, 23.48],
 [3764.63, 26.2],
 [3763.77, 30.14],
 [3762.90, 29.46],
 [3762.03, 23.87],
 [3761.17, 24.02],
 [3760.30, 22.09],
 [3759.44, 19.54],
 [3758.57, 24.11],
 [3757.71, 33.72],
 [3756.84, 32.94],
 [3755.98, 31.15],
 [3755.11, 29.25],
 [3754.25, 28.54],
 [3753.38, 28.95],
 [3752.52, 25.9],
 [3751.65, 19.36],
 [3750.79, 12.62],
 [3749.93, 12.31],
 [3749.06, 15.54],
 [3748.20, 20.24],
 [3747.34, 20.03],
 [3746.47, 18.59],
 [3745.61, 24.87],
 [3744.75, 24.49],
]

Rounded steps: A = 30.3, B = 28.4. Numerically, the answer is 0.028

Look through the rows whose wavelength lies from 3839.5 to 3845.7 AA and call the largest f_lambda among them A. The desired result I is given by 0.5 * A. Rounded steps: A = 29.98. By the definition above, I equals 15.0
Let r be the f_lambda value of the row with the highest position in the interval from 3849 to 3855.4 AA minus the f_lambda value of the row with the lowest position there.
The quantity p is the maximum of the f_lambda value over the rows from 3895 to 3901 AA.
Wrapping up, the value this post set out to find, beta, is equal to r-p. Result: -35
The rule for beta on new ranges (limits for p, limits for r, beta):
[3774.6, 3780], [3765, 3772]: -42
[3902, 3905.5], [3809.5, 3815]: -41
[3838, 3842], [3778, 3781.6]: -13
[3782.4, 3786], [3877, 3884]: -39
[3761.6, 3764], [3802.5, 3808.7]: -32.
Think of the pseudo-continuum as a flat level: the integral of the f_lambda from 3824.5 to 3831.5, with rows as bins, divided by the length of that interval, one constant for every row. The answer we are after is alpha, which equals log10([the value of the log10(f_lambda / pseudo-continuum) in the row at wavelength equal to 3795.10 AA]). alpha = -0.9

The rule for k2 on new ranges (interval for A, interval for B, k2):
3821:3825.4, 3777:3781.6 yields -0.103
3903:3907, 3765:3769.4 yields 0.021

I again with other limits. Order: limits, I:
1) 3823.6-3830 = 15.6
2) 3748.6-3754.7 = 14.5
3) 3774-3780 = 19.1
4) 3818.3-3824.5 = 16.1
